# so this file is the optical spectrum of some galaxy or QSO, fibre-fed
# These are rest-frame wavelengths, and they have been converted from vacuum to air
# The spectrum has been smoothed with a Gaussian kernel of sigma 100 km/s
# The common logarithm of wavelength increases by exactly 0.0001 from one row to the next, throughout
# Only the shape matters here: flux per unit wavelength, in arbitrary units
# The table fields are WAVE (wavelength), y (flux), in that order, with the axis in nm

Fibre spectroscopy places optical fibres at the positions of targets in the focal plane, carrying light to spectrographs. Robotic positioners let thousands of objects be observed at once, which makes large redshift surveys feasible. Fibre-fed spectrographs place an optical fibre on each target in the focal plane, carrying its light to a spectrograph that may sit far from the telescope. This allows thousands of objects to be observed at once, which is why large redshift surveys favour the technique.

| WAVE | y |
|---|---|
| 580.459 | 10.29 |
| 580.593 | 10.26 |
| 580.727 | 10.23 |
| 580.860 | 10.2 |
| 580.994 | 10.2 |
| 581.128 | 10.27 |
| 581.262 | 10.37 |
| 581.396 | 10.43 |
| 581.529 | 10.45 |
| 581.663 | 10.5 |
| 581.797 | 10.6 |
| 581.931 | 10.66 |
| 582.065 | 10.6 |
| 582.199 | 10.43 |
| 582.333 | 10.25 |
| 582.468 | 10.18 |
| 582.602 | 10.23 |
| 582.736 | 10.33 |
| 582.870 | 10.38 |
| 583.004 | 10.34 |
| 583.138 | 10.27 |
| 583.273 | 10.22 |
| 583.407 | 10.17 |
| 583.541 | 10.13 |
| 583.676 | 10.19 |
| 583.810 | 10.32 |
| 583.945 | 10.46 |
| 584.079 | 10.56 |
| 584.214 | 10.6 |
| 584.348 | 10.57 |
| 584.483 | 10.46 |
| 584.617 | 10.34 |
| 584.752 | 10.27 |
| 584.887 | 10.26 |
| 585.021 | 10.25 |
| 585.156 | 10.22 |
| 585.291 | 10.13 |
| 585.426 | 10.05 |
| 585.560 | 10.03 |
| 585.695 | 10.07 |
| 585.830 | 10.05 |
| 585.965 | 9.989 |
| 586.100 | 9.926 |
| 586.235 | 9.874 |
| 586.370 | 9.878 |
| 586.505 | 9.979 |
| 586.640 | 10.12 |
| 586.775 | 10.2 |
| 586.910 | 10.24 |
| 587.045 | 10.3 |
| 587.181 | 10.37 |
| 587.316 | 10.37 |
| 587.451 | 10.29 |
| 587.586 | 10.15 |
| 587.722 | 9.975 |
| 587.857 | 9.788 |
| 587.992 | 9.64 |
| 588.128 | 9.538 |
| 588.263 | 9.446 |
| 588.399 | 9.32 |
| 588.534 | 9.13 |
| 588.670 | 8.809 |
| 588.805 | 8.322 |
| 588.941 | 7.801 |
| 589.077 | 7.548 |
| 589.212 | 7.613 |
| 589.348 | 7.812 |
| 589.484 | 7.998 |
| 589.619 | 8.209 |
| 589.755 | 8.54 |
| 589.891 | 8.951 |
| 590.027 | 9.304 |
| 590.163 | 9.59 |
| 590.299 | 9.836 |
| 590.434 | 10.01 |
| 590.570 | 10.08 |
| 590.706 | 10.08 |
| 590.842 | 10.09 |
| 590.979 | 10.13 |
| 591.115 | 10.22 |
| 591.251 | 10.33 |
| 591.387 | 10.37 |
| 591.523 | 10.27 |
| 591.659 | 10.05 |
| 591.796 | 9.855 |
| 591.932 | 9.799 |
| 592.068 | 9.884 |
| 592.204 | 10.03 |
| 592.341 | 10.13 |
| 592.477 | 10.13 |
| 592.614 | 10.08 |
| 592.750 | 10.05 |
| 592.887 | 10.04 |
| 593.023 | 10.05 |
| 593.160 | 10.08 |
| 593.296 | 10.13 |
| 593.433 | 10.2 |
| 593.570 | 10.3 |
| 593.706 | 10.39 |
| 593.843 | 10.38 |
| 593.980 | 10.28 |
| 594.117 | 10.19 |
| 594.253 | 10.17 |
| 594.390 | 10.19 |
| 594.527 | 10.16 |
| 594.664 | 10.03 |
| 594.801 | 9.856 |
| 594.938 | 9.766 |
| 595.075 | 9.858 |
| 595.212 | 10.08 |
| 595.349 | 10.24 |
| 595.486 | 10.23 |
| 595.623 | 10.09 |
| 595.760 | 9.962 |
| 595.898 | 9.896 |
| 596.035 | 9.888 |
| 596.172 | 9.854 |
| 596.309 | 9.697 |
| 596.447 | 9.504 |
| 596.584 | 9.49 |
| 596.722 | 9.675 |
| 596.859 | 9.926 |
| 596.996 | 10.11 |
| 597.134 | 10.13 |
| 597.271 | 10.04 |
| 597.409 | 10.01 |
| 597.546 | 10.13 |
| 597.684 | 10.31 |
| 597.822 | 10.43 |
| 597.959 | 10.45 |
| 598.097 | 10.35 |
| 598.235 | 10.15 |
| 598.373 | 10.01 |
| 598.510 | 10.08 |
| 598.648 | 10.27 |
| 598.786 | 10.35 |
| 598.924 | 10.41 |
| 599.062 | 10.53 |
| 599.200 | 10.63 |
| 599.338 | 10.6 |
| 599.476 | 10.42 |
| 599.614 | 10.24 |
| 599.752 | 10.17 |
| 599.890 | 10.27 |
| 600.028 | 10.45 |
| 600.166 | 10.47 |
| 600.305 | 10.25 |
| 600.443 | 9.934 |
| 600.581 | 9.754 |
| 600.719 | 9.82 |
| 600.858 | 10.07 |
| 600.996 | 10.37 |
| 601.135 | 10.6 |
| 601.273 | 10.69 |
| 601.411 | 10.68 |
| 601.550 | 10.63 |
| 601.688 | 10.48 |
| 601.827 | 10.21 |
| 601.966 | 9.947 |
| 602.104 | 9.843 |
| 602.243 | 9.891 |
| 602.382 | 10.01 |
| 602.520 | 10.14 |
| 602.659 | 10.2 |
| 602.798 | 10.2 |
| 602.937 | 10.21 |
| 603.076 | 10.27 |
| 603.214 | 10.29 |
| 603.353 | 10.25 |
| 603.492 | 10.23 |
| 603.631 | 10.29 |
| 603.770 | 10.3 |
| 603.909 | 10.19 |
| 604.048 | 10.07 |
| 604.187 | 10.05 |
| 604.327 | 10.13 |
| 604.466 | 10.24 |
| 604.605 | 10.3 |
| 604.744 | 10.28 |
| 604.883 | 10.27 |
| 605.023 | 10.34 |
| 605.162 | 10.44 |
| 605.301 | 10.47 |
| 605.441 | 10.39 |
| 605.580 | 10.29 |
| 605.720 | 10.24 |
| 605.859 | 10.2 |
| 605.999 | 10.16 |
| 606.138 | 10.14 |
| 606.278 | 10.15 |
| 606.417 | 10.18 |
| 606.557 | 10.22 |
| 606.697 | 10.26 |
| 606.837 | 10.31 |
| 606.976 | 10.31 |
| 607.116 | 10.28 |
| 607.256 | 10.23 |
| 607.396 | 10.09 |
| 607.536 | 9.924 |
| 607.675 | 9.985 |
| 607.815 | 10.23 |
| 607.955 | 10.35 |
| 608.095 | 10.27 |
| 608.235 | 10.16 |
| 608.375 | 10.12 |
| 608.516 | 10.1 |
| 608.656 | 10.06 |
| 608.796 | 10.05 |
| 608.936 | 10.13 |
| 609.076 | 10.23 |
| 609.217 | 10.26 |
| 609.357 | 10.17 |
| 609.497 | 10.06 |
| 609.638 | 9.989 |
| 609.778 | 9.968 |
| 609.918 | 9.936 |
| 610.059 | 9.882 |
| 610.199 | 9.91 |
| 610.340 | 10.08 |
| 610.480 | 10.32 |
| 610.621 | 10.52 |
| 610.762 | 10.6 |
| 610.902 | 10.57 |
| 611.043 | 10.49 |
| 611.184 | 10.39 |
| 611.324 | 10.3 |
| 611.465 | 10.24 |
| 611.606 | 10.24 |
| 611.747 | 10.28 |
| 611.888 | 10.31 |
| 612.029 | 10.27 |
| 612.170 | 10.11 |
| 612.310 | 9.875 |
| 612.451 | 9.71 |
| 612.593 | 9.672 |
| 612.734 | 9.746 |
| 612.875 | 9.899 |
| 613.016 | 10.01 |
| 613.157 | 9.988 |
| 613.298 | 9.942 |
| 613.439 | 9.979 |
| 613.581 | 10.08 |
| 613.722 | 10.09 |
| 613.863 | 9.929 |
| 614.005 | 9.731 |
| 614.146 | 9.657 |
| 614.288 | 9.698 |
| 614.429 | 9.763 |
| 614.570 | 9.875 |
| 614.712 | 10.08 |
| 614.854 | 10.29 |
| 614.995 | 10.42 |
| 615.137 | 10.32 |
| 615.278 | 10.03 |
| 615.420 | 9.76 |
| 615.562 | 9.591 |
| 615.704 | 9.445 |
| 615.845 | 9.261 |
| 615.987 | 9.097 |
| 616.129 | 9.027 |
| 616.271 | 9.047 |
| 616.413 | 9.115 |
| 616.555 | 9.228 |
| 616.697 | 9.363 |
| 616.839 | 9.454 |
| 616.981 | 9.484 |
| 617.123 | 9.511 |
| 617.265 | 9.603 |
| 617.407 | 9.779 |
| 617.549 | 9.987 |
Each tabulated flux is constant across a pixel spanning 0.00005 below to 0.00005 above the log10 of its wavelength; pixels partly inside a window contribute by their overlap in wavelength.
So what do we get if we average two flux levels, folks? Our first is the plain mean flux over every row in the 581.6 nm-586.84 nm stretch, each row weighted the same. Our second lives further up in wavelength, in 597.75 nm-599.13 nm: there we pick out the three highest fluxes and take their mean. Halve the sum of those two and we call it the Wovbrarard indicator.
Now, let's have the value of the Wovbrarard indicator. 10.4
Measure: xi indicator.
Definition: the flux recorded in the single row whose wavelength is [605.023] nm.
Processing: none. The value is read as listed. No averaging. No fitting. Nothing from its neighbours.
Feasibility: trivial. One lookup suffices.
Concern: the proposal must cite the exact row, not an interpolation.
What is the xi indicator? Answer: 10.34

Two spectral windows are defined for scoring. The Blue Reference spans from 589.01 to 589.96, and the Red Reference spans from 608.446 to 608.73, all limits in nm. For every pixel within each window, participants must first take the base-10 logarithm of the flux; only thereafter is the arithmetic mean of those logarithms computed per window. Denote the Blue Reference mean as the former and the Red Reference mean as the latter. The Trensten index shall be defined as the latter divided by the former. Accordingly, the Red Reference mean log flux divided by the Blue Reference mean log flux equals 1.11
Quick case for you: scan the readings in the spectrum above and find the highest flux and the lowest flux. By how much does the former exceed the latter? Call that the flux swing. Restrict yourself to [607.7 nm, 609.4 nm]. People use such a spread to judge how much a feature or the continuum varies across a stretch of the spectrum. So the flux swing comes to 0.30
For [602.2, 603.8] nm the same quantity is 0.41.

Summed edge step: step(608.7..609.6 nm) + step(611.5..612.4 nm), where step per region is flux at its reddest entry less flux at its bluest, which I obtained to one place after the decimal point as -0.4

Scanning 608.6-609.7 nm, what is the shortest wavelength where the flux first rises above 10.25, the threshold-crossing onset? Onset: 609.217 nm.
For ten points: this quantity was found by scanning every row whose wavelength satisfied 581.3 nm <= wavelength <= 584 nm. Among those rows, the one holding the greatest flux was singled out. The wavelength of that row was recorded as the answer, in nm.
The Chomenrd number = 581.931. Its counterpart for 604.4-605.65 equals 605.301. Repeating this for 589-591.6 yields 591.387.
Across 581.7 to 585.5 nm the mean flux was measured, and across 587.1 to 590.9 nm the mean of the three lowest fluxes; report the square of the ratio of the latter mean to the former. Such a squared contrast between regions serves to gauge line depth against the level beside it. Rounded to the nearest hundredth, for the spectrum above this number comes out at 0.55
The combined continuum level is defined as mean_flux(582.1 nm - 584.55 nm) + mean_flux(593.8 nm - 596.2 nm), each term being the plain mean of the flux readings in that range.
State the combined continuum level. 20.4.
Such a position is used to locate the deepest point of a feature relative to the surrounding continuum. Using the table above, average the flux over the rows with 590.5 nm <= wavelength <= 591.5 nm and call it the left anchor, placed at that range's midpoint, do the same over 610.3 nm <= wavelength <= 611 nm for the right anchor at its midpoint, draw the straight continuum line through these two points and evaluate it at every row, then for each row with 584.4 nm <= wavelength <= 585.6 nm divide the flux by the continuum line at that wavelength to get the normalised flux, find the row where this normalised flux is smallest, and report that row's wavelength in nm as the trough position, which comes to 585.560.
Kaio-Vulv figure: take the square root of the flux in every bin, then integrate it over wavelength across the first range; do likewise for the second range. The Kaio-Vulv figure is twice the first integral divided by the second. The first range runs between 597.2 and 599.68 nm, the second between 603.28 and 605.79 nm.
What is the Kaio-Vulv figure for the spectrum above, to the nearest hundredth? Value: 1.98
